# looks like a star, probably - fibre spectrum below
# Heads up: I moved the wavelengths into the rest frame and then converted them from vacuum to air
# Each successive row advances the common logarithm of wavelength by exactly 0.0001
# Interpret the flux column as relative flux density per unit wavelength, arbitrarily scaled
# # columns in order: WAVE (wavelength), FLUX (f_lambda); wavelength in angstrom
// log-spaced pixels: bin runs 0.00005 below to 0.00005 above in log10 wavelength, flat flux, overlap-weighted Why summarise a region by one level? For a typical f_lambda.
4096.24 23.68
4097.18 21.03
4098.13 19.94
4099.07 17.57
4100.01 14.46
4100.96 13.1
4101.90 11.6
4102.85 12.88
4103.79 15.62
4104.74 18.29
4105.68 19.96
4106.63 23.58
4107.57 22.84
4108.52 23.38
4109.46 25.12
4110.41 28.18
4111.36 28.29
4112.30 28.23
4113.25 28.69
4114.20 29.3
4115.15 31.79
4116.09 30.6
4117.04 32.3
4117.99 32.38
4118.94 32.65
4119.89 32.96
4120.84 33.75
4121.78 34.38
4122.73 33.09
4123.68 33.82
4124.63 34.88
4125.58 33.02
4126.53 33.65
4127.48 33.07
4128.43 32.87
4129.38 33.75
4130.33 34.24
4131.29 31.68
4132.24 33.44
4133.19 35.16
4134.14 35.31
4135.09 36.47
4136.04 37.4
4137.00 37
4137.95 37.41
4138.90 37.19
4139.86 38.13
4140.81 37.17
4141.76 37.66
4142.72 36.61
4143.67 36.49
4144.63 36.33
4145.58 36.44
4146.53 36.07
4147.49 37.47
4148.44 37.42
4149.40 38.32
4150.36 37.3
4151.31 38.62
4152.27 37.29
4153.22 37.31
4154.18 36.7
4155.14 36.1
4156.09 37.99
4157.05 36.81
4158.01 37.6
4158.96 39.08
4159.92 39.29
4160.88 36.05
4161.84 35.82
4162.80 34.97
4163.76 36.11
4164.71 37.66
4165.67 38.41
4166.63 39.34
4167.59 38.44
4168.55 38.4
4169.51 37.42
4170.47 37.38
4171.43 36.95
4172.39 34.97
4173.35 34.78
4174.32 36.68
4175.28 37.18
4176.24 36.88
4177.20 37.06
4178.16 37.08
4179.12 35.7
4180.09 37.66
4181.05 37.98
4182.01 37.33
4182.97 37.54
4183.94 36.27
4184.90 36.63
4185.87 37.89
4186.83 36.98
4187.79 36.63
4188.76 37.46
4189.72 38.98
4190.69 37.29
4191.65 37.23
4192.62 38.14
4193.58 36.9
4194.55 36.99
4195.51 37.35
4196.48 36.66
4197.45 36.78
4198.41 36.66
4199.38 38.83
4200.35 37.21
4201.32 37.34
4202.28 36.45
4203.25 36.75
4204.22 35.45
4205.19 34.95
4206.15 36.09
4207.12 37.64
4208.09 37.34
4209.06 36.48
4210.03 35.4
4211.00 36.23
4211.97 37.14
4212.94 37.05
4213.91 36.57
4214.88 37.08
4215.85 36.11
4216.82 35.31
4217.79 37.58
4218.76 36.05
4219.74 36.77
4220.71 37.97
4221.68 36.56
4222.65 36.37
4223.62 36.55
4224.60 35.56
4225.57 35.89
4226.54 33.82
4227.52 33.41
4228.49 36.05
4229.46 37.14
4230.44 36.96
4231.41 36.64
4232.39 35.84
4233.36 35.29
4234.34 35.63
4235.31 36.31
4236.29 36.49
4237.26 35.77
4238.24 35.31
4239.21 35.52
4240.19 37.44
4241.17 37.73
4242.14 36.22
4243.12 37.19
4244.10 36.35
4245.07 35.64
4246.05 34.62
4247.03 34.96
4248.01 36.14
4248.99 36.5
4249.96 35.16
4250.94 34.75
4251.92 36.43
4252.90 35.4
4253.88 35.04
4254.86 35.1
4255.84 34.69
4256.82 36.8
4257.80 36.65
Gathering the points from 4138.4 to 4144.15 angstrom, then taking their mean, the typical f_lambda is 37.2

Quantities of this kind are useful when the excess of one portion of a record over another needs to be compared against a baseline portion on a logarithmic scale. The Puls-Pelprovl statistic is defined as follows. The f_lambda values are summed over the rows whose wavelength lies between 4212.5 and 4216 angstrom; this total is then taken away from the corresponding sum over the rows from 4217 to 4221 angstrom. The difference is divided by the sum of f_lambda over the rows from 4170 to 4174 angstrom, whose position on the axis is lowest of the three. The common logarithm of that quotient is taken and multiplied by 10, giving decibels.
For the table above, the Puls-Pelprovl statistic -20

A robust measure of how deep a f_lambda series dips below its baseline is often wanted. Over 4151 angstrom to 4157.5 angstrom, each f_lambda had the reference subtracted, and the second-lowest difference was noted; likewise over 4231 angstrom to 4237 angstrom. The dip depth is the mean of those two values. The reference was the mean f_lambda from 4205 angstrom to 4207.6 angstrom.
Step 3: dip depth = 0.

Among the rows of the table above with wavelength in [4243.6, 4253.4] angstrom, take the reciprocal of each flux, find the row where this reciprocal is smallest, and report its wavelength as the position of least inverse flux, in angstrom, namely 4248.99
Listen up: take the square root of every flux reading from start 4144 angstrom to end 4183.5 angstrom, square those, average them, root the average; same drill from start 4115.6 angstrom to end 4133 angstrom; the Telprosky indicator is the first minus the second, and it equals 0.34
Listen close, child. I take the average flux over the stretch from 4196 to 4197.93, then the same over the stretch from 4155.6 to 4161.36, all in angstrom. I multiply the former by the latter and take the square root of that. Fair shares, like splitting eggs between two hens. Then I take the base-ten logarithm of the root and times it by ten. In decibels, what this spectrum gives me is 15.7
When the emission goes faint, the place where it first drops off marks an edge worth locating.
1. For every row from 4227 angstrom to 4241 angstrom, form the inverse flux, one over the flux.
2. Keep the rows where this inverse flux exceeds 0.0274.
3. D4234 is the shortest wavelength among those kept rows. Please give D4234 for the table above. 4227.52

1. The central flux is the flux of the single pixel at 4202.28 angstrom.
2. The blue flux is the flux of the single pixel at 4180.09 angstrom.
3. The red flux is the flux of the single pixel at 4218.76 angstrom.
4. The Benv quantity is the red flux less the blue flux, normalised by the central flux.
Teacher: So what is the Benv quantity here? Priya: -0.04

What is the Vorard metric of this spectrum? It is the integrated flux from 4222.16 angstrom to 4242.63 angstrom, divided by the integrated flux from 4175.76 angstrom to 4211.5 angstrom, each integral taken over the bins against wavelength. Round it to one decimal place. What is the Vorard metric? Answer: 0.6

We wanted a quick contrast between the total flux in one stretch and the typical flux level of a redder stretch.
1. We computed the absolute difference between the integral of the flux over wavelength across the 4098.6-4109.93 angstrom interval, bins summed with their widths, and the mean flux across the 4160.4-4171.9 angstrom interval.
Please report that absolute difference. 169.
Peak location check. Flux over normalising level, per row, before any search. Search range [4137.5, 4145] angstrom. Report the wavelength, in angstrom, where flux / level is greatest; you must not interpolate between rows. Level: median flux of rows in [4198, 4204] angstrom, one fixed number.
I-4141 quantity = 4139.86 angstrom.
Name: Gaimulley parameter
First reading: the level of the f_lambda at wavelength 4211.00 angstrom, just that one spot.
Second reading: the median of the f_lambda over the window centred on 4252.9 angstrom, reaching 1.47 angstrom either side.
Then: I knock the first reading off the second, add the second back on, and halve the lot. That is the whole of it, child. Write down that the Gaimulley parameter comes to 17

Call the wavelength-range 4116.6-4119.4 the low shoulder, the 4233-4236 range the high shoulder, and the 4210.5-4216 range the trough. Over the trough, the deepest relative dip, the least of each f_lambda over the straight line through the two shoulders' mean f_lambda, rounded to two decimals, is 1.03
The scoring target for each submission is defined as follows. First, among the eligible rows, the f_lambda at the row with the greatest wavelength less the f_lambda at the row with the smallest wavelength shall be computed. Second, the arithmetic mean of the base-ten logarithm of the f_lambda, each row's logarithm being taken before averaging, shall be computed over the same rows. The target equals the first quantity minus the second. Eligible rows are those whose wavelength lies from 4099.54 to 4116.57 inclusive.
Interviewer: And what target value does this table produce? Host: 15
